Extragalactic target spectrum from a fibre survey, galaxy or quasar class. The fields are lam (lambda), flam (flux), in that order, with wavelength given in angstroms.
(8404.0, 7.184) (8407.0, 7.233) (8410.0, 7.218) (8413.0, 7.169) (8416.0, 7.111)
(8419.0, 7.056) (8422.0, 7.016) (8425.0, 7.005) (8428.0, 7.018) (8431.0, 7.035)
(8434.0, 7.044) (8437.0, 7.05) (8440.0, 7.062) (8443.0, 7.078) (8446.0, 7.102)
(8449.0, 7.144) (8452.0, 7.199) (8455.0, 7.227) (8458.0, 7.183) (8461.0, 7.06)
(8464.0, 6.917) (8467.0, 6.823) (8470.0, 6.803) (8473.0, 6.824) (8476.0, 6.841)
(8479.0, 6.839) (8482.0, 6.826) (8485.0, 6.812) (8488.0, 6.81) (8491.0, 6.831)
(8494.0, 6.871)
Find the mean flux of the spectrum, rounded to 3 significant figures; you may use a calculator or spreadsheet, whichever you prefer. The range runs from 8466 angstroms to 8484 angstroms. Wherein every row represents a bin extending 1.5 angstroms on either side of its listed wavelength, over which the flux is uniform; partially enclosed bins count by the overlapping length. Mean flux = 6.83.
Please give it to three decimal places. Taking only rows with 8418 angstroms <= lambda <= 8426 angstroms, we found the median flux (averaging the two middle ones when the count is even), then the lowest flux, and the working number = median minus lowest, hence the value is 0.011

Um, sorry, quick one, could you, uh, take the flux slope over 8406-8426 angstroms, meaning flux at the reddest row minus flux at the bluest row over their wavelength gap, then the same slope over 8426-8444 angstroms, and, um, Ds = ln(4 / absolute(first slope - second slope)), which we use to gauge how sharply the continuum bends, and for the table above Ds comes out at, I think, 5.48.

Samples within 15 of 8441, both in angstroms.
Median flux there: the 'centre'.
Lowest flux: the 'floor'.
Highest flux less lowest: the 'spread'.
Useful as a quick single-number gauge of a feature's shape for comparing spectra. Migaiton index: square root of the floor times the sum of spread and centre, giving 7.15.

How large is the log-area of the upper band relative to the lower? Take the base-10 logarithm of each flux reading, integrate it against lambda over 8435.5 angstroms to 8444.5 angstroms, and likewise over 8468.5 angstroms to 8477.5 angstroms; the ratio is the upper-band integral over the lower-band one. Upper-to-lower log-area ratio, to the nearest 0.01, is 0.98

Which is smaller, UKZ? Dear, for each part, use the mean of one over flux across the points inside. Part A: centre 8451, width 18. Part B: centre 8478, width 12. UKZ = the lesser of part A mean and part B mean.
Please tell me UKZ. 0.1398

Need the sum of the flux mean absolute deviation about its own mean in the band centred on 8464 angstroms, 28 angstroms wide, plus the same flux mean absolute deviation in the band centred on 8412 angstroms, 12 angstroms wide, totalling 0.20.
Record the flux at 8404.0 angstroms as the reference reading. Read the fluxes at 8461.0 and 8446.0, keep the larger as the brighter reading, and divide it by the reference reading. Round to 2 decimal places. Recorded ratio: 0.99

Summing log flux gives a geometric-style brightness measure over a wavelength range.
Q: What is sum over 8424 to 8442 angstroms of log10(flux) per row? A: 5.1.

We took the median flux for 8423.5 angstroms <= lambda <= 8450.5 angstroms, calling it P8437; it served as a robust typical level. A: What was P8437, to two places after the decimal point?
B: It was 7.05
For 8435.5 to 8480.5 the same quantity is 7.06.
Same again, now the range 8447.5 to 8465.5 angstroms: 7.16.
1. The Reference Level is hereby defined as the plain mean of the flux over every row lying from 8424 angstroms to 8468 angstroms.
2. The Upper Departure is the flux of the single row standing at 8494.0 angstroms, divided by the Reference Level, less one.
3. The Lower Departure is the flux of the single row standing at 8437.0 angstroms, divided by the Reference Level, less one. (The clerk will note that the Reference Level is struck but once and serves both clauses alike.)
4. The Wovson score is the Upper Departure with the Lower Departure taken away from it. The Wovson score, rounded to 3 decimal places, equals -0.025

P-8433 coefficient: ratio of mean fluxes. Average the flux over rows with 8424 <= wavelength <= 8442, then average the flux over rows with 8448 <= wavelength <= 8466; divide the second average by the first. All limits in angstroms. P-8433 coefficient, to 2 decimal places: 1.01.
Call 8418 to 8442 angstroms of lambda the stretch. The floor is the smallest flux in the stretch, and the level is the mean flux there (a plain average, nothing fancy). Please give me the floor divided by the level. 0.996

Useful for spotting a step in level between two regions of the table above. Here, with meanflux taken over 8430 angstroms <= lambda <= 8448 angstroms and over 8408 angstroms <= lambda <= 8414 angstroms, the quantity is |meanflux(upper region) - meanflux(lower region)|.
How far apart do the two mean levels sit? 0.13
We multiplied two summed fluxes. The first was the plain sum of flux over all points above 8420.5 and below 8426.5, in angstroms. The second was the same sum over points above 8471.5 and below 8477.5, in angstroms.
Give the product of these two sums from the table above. 192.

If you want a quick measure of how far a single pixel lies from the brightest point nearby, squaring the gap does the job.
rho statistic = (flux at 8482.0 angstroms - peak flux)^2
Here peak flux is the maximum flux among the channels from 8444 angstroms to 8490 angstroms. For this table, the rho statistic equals 0.16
